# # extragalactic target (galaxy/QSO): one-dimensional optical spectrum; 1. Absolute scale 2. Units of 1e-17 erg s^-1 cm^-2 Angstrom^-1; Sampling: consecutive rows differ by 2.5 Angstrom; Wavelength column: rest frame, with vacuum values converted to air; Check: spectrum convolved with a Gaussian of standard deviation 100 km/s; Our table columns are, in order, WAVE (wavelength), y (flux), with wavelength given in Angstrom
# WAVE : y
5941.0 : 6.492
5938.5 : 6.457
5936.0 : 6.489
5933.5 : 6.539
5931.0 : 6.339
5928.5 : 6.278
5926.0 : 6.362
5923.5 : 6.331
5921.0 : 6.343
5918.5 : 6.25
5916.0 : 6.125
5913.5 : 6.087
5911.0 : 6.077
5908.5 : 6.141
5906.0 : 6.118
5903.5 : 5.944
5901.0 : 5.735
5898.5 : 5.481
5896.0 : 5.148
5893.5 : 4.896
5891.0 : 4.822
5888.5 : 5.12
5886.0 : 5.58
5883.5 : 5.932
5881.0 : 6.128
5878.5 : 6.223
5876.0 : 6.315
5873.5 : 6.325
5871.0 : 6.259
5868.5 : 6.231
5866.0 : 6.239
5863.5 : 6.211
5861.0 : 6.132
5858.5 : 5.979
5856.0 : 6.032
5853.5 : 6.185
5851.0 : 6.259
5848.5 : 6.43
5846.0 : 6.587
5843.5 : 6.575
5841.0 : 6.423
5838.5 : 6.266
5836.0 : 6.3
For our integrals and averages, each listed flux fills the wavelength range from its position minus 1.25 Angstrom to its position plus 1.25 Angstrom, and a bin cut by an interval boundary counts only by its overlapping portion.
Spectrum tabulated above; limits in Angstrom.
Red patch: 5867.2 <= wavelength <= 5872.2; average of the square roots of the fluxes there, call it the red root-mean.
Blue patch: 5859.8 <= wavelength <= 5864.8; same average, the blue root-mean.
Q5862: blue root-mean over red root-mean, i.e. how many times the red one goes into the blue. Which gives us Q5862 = 0.99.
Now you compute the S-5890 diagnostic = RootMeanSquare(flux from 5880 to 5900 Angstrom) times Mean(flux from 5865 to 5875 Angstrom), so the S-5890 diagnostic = 34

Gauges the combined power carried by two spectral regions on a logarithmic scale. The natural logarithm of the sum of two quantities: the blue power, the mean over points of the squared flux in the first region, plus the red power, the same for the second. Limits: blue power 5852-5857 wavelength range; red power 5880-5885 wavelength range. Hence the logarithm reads 4.30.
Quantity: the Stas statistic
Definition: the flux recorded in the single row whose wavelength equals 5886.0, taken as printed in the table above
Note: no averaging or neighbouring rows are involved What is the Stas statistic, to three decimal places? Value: 5.580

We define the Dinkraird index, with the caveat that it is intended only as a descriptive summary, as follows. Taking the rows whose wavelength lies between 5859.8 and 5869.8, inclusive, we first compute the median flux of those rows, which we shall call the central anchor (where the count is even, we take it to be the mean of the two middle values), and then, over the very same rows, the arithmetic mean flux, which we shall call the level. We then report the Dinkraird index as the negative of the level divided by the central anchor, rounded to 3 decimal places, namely -0.997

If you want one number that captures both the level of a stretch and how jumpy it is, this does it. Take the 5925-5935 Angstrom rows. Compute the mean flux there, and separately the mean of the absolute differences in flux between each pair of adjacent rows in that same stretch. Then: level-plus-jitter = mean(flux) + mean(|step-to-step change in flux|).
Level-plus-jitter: 6.5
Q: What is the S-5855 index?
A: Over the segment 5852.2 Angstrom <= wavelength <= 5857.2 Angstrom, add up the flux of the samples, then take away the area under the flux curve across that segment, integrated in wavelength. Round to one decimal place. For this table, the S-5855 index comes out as -18.3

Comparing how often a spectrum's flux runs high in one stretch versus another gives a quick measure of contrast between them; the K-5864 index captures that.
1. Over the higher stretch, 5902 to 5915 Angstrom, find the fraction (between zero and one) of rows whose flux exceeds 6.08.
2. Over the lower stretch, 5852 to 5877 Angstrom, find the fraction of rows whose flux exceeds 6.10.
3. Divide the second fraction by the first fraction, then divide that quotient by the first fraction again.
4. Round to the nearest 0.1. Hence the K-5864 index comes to 2.2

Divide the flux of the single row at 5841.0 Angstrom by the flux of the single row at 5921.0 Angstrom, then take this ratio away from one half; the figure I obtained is -0.513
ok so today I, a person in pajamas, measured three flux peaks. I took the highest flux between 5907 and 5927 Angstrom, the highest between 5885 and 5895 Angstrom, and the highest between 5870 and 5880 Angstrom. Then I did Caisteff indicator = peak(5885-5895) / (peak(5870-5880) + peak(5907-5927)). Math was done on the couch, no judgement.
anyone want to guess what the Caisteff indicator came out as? 0.440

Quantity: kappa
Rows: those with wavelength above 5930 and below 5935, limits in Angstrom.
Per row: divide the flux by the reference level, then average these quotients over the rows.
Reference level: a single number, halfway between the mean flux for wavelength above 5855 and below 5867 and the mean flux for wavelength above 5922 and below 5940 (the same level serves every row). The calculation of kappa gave 1.03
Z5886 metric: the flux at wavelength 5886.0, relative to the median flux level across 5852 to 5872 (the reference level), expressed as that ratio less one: -0.100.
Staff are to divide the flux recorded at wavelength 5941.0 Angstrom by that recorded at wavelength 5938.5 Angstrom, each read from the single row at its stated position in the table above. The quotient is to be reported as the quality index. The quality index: 1.01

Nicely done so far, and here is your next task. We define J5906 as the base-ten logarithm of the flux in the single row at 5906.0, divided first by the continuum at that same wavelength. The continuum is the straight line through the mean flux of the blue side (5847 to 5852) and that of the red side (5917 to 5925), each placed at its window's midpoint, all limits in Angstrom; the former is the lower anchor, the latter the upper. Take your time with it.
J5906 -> -0.014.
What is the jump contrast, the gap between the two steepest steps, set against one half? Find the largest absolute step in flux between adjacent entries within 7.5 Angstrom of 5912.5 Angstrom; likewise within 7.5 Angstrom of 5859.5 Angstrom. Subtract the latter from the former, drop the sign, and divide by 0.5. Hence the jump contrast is 0.06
